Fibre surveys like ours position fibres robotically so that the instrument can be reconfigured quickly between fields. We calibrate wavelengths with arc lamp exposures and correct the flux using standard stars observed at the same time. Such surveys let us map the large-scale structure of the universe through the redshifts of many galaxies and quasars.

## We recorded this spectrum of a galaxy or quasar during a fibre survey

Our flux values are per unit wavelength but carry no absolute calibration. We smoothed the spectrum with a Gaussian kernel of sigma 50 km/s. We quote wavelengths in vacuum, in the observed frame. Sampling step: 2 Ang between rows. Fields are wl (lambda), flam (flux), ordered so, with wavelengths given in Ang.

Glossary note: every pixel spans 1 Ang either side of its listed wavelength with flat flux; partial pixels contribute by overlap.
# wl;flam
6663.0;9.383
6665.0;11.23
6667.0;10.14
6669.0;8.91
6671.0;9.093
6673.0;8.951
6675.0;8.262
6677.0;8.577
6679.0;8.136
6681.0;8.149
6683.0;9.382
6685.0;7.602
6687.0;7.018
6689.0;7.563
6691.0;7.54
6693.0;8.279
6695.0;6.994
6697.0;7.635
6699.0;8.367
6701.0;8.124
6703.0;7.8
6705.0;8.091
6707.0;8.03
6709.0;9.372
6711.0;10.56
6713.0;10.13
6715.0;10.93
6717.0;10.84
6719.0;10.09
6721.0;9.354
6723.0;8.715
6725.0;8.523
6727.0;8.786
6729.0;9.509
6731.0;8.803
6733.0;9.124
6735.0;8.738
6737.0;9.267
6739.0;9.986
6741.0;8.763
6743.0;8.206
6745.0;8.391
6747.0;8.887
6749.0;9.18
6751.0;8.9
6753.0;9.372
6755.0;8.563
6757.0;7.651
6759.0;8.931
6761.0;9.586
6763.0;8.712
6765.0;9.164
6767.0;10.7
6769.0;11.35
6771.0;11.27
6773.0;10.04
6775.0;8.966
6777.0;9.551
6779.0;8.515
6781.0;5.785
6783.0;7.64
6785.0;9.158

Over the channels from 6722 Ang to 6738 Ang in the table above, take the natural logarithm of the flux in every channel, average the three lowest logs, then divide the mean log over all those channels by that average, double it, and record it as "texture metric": 2.03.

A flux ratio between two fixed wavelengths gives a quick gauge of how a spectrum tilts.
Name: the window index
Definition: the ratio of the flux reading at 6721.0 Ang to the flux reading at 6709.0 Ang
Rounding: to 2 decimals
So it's 1.00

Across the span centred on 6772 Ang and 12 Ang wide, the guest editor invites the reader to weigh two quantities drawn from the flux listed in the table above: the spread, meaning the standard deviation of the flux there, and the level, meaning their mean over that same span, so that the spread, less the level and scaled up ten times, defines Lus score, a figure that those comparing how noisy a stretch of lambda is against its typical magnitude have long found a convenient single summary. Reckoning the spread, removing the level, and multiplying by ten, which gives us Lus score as -94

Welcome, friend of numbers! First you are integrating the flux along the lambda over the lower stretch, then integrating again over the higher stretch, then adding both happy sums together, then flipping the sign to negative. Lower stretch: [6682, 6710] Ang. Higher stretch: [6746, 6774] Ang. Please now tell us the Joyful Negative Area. -488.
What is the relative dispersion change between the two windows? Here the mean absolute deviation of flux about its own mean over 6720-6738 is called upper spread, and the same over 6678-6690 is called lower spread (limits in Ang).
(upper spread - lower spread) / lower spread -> -0.5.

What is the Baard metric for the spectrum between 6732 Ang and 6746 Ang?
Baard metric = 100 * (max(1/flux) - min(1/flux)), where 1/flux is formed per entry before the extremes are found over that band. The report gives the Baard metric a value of 2.2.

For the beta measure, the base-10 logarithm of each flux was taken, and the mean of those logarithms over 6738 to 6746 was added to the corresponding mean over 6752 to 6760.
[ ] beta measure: 1.88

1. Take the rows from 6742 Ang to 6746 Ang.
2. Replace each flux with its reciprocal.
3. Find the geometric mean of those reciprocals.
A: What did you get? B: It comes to 0.121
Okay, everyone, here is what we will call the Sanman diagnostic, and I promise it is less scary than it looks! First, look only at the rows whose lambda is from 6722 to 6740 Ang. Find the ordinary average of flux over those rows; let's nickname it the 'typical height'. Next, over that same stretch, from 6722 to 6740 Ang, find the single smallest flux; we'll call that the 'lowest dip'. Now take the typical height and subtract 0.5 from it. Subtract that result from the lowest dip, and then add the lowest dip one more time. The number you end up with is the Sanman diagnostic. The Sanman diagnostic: 8.5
